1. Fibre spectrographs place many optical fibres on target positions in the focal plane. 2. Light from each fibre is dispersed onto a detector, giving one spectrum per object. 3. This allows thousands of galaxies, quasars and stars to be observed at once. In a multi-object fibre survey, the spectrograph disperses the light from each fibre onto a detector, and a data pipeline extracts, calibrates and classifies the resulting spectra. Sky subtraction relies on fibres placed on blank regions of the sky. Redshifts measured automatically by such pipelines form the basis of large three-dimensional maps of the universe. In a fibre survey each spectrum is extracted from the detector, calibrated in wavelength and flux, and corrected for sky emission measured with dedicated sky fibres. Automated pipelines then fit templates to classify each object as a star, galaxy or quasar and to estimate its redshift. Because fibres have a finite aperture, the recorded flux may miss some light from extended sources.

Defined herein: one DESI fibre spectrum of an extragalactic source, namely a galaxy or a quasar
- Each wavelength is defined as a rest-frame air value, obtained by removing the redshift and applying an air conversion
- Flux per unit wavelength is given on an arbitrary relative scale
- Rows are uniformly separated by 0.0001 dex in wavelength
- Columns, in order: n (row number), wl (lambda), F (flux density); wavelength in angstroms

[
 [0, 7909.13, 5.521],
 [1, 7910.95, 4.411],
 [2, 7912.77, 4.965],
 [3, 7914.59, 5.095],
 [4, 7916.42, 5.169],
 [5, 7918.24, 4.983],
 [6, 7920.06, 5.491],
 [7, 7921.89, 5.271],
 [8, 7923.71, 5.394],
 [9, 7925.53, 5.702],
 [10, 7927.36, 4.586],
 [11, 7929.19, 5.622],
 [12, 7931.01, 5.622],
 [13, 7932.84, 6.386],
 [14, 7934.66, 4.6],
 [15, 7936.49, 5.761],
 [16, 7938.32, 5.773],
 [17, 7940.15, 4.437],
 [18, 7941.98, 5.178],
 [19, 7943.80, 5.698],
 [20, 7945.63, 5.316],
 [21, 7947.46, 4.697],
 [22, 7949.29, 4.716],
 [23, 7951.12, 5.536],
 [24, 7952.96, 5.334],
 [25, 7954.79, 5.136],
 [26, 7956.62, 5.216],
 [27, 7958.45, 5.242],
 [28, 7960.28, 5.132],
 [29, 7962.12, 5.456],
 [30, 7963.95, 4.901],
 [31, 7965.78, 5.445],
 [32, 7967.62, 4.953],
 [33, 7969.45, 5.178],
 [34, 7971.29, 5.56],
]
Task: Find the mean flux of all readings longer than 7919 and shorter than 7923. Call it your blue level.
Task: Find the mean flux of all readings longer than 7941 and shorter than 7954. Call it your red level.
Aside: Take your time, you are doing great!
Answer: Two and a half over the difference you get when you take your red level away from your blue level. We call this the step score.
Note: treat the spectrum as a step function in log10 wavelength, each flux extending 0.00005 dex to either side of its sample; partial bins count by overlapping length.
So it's 15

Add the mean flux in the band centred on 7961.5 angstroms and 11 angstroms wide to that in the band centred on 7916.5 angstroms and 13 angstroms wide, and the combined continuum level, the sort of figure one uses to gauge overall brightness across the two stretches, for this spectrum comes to 10.29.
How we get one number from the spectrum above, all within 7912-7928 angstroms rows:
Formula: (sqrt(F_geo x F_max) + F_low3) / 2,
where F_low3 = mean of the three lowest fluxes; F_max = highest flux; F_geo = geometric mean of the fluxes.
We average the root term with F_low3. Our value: 5.14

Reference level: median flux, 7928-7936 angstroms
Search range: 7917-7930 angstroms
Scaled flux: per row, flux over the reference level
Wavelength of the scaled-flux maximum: 7925.53 angstroms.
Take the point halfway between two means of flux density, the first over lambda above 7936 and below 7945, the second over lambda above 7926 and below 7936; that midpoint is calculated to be 5.37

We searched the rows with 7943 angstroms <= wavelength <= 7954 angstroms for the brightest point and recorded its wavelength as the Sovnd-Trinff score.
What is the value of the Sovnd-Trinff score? 7943.80 angstroms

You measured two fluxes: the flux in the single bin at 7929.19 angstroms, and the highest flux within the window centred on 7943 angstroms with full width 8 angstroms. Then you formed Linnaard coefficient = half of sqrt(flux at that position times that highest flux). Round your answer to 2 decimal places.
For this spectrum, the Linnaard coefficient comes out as 2.83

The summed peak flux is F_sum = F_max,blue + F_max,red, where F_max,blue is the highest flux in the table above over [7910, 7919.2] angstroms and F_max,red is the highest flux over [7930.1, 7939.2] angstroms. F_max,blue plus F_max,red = 11.6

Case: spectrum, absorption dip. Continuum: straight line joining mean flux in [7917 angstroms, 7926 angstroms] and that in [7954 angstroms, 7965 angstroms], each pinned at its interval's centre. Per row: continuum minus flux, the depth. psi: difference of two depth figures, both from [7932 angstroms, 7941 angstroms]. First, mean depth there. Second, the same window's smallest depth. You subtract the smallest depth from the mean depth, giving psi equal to 0.98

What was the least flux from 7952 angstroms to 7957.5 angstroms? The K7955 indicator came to 5.136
